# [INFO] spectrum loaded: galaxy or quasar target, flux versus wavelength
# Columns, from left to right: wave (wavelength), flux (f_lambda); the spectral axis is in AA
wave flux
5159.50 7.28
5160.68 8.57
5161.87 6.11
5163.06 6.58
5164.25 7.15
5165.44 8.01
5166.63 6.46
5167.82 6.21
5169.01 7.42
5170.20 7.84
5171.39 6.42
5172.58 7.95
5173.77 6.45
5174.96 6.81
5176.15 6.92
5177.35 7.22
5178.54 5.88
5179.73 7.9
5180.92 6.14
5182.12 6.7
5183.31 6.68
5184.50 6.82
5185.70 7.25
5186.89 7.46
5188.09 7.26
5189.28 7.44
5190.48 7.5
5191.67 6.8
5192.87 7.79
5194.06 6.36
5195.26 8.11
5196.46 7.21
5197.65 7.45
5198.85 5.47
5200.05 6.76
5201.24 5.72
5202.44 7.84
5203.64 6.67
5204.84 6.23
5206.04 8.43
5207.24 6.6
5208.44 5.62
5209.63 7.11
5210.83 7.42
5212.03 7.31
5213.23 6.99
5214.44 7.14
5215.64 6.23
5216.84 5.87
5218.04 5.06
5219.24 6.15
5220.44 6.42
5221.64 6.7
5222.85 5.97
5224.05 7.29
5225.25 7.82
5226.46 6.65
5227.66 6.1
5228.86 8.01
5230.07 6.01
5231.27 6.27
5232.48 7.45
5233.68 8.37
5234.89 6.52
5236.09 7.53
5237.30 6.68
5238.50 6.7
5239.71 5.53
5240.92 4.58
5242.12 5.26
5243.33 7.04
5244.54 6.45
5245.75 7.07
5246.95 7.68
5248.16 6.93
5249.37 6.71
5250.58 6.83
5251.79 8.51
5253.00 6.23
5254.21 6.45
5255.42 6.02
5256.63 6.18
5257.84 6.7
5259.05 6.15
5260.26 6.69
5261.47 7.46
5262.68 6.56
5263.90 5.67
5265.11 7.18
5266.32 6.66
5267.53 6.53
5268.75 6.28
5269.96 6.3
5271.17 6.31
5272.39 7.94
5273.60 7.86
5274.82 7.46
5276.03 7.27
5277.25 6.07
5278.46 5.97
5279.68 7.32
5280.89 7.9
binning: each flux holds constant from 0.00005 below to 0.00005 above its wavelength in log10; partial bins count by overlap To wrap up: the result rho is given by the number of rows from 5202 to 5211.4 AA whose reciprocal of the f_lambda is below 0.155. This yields 6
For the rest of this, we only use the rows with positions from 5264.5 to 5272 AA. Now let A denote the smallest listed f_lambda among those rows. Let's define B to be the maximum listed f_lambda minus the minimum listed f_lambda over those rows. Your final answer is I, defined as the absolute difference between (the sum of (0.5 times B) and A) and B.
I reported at 5.8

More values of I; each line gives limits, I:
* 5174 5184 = 4.9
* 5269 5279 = 5.0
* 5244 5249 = 5.8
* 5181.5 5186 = 6.4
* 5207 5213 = 4.7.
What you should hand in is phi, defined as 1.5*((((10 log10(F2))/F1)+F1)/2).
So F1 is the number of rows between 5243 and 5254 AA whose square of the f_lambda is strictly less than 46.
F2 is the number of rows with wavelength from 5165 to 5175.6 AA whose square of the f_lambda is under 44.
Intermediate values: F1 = 3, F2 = 4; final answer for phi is 3.8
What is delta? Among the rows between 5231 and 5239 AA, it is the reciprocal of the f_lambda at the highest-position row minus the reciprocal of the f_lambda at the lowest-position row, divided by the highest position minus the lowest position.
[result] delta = -0.0014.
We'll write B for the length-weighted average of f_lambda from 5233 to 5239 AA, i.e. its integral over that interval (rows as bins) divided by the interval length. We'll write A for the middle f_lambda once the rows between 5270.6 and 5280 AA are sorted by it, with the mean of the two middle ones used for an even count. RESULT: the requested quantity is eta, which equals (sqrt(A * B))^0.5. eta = 2.69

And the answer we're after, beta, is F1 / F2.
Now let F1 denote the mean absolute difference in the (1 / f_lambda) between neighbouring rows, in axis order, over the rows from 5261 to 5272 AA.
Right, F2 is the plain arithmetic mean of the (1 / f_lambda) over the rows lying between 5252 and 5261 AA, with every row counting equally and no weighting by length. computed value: 0.079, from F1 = 0.013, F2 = 0.158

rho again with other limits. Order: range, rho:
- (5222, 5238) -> 9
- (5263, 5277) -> 7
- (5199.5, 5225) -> 12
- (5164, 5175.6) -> 7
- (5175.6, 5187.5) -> 8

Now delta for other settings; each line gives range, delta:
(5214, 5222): 0.0013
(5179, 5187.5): 0.0010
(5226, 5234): -0.0043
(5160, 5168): 0.0062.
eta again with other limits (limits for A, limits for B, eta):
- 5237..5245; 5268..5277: 2.59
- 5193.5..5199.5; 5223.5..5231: 2.66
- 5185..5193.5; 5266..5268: 2.65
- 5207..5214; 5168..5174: 2.67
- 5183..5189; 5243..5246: 2.65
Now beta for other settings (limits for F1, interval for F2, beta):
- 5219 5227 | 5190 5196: 0.113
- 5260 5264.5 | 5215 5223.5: 0.116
